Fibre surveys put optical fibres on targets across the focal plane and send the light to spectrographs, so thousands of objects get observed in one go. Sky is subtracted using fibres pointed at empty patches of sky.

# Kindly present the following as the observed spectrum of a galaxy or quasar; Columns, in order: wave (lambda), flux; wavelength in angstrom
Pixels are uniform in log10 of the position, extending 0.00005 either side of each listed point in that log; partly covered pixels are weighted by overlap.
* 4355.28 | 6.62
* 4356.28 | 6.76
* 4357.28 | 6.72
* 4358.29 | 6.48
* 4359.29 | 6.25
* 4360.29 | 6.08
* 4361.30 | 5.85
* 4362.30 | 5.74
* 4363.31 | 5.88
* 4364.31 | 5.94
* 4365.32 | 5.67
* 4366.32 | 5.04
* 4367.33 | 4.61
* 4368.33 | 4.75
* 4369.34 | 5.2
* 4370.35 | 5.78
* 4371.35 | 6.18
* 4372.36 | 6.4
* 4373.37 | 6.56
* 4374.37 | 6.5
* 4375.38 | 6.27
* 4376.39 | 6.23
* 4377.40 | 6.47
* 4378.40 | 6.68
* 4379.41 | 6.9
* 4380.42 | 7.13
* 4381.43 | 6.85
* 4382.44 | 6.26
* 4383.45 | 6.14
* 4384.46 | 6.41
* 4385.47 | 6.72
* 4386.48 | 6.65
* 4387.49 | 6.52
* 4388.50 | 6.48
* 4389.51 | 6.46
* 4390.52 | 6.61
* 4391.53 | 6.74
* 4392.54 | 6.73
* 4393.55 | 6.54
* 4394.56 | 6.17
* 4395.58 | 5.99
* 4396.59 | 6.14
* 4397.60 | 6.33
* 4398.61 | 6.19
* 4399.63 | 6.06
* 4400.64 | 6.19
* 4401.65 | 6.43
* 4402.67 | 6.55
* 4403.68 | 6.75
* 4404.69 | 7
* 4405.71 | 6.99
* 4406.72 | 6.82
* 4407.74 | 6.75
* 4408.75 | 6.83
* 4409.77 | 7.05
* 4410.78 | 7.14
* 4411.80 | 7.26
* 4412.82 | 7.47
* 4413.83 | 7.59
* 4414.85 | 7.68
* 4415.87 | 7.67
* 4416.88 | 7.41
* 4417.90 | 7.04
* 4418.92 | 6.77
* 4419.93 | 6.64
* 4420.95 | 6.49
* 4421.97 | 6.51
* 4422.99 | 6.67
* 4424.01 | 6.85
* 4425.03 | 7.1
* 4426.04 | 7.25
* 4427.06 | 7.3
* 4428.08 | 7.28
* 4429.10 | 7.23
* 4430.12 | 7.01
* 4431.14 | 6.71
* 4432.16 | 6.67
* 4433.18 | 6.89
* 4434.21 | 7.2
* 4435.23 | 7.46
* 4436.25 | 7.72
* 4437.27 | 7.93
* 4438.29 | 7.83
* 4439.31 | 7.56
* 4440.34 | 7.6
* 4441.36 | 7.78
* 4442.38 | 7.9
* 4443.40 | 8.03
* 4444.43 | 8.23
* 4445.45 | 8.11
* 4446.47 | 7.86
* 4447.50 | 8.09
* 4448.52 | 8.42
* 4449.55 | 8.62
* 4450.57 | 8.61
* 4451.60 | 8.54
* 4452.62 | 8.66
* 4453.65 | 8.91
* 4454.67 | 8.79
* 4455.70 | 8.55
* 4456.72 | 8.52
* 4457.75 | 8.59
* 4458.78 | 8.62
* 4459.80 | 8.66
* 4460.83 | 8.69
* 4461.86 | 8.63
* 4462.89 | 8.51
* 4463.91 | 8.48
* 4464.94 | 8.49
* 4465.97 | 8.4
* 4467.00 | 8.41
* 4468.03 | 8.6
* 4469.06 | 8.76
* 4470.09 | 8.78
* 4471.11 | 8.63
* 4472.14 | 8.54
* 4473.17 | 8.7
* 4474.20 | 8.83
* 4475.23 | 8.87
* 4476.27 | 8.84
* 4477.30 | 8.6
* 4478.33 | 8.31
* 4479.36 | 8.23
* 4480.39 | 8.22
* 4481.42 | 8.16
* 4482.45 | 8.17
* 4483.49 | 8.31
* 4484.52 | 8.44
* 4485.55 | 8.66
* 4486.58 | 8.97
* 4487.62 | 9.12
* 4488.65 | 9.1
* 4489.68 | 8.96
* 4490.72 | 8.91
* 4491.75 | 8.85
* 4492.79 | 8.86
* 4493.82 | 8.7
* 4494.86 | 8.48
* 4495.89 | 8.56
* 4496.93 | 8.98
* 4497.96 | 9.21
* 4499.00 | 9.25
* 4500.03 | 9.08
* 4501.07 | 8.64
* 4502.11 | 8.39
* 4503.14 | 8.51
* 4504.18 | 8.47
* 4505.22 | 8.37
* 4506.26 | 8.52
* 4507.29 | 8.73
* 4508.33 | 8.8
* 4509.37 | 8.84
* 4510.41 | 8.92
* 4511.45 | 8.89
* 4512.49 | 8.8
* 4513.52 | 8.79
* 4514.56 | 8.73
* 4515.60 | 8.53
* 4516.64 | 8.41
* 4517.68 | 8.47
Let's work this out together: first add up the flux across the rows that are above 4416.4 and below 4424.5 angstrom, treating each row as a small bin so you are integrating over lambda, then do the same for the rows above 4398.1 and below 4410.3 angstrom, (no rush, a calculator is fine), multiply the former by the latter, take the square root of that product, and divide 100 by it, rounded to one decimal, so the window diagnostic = 1.5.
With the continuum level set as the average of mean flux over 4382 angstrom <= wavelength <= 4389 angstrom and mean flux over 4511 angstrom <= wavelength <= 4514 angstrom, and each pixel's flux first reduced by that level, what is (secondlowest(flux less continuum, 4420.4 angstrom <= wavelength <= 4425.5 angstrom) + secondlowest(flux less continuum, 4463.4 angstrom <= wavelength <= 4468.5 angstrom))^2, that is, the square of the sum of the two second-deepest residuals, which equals 0.1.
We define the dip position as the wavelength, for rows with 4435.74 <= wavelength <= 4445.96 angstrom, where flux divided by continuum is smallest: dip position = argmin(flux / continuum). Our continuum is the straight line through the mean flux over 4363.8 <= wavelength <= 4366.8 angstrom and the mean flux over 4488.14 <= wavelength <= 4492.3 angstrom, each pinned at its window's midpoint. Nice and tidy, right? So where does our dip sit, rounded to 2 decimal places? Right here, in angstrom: 4439.31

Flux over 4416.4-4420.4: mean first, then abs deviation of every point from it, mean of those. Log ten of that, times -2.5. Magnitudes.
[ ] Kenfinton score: 1.46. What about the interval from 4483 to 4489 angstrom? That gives 1.32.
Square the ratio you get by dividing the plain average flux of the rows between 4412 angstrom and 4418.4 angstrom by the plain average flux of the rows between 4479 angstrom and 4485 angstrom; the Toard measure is 0.82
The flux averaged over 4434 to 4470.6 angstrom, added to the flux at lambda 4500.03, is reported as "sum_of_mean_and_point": 17.4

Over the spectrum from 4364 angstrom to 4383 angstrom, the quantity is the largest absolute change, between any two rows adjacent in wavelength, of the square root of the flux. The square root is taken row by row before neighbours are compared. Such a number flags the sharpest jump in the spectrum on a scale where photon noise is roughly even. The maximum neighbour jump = 0.136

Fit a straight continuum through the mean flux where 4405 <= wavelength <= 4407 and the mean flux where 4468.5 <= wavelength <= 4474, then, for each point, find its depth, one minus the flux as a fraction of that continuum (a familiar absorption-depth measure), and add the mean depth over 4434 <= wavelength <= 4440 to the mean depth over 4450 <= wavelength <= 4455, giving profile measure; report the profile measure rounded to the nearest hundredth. -0.05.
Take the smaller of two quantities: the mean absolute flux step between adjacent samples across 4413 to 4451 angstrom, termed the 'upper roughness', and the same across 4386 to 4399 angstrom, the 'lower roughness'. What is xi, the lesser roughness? 0.14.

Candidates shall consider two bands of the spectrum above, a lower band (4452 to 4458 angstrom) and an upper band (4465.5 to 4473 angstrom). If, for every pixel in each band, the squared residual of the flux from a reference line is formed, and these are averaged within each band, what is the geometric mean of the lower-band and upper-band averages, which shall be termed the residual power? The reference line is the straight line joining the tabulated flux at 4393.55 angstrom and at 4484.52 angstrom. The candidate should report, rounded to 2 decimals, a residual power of 0.42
